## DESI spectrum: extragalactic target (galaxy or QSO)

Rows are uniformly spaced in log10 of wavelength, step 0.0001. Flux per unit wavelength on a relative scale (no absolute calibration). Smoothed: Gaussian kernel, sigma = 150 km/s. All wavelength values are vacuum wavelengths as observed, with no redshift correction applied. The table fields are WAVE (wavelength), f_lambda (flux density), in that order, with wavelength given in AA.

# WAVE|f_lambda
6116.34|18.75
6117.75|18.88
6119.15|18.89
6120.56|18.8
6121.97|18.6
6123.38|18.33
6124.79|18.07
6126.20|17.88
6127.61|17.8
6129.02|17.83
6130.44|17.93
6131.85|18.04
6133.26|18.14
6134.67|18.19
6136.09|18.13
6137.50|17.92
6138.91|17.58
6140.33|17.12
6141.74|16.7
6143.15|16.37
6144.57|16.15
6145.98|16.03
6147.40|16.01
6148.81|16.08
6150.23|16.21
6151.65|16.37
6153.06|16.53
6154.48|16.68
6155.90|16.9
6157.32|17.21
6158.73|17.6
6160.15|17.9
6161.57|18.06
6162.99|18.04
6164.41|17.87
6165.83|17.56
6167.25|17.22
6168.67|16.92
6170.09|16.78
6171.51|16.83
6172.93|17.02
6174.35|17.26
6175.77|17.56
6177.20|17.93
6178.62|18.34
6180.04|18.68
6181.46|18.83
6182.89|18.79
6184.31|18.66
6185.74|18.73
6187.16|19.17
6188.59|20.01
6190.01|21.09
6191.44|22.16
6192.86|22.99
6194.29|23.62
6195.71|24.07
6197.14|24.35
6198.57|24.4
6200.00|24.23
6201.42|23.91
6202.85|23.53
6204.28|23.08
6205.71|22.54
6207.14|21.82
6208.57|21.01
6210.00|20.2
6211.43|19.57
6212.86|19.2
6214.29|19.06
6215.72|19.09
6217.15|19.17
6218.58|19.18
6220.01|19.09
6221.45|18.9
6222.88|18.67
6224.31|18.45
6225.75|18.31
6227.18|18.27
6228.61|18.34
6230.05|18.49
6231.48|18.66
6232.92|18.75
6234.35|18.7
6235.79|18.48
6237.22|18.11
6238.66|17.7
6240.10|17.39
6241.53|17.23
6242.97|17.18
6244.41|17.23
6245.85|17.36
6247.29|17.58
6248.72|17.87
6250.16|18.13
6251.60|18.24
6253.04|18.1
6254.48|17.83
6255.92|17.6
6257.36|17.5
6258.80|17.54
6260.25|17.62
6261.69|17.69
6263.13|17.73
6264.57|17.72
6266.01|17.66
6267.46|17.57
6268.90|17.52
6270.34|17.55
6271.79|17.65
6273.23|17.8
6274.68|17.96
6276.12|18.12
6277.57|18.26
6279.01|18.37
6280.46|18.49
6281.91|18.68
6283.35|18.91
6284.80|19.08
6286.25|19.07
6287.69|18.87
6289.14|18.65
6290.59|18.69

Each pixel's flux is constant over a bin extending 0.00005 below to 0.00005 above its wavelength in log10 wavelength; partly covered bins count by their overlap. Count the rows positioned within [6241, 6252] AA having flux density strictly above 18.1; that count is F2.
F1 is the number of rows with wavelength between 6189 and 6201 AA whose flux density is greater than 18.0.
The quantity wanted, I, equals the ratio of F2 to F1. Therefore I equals 0.25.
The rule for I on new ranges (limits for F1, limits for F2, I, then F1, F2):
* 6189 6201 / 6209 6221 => 1.00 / 8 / 8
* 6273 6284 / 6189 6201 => 1.33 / 6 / 8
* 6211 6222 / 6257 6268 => 0.00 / 8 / 0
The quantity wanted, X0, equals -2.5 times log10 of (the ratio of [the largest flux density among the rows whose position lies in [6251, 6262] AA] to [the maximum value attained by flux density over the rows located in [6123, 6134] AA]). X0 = 0.01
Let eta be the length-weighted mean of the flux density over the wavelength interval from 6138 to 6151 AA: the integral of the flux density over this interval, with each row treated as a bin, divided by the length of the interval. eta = 16.49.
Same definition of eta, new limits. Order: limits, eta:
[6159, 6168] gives 17.75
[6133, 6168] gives 17.13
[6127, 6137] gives 18.00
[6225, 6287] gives 18.00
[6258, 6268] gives 17.64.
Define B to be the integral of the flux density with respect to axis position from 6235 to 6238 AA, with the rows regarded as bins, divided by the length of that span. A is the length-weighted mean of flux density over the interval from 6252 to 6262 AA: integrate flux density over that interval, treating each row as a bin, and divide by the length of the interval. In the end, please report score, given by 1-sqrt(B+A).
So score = -5.00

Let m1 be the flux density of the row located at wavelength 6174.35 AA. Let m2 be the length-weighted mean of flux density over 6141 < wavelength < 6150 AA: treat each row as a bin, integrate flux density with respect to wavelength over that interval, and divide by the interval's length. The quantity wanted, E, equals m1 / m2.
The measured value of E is 1.06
